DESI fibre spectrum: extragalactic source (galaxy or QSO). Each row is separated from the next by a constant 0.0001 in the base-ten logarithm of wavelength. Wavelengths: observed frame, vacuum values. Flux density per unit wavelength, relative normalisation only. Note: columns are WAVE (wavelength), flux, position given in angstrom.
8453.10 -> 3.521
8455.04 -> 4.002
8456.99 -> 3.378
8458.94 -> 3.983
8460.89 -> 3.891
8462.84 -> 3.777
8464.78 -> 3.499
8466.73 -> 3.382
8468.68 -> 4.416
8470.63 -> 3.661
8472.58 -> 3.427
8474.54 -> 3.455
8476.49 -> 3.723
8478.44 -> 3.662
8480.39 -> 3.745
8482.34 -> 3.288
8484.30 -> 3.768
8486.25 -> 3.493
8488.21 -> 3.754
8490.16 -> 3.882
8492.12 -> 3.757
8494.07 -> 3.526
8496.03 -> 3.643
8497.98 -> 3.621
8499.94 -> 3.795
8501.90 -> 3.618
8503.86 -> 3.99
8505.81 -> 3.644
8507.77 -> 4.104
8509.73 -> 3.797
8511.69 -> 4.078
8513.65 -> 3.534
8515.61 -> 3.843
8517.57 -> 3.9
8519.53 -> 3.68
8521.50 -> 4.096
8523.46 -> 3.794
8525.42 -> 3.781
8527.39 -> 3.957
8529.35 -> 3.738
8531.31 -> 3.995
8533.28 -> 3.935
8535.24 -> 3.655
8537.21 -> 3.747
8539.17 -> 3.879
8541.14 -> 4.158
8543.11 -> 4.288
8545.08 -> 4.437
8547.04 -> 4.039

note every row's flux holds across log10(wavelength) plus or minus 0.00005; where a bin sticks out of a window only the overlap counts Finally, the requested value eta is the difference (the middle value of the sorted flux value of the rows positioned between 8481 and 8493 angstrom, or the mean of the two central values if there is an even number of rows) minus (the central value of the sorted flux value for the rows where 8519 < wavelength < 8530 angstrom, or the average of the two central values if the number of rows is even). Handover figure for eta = -0.03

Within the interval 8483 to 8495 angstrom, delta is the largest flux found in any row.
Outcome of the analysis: 3.882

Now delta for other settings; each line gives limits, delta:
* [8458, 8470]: 4.416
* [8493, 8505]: 3.99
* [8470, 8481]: 3.745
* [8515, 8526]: 4.096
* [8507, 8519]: 4.104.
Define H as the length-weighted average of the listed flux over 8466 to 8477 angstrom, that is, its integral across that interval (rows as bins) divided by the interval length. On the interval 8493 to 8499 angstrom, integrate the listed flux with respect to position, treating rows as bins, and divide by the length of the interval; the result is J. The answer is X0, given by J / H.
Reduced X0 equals 0.98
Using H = 3.68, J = 3.60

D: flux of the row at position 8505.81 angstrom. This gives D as 3.644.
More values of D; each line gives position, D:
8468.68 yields 4.416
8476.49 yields 3.723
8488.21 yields 3.754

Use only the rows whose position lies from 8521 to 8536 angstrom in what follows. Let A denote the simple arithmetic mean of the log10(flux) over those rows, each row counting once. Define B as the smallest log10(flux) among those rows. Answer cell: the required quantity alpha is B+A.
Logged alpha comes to 1.15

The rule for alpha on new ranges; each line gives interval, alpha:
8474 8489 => 1.07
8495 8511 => 1.14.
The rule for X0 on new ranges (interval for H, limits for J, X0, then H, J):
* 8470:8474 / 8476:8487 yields 1.03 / 3.52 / 3.61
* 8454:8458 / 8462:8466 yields 0.98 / 3.69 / 3.63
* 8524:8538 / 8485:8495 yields 0.96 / 3.83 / 3.69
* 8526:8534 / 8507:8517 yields 0.99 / 3.90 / 3.87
